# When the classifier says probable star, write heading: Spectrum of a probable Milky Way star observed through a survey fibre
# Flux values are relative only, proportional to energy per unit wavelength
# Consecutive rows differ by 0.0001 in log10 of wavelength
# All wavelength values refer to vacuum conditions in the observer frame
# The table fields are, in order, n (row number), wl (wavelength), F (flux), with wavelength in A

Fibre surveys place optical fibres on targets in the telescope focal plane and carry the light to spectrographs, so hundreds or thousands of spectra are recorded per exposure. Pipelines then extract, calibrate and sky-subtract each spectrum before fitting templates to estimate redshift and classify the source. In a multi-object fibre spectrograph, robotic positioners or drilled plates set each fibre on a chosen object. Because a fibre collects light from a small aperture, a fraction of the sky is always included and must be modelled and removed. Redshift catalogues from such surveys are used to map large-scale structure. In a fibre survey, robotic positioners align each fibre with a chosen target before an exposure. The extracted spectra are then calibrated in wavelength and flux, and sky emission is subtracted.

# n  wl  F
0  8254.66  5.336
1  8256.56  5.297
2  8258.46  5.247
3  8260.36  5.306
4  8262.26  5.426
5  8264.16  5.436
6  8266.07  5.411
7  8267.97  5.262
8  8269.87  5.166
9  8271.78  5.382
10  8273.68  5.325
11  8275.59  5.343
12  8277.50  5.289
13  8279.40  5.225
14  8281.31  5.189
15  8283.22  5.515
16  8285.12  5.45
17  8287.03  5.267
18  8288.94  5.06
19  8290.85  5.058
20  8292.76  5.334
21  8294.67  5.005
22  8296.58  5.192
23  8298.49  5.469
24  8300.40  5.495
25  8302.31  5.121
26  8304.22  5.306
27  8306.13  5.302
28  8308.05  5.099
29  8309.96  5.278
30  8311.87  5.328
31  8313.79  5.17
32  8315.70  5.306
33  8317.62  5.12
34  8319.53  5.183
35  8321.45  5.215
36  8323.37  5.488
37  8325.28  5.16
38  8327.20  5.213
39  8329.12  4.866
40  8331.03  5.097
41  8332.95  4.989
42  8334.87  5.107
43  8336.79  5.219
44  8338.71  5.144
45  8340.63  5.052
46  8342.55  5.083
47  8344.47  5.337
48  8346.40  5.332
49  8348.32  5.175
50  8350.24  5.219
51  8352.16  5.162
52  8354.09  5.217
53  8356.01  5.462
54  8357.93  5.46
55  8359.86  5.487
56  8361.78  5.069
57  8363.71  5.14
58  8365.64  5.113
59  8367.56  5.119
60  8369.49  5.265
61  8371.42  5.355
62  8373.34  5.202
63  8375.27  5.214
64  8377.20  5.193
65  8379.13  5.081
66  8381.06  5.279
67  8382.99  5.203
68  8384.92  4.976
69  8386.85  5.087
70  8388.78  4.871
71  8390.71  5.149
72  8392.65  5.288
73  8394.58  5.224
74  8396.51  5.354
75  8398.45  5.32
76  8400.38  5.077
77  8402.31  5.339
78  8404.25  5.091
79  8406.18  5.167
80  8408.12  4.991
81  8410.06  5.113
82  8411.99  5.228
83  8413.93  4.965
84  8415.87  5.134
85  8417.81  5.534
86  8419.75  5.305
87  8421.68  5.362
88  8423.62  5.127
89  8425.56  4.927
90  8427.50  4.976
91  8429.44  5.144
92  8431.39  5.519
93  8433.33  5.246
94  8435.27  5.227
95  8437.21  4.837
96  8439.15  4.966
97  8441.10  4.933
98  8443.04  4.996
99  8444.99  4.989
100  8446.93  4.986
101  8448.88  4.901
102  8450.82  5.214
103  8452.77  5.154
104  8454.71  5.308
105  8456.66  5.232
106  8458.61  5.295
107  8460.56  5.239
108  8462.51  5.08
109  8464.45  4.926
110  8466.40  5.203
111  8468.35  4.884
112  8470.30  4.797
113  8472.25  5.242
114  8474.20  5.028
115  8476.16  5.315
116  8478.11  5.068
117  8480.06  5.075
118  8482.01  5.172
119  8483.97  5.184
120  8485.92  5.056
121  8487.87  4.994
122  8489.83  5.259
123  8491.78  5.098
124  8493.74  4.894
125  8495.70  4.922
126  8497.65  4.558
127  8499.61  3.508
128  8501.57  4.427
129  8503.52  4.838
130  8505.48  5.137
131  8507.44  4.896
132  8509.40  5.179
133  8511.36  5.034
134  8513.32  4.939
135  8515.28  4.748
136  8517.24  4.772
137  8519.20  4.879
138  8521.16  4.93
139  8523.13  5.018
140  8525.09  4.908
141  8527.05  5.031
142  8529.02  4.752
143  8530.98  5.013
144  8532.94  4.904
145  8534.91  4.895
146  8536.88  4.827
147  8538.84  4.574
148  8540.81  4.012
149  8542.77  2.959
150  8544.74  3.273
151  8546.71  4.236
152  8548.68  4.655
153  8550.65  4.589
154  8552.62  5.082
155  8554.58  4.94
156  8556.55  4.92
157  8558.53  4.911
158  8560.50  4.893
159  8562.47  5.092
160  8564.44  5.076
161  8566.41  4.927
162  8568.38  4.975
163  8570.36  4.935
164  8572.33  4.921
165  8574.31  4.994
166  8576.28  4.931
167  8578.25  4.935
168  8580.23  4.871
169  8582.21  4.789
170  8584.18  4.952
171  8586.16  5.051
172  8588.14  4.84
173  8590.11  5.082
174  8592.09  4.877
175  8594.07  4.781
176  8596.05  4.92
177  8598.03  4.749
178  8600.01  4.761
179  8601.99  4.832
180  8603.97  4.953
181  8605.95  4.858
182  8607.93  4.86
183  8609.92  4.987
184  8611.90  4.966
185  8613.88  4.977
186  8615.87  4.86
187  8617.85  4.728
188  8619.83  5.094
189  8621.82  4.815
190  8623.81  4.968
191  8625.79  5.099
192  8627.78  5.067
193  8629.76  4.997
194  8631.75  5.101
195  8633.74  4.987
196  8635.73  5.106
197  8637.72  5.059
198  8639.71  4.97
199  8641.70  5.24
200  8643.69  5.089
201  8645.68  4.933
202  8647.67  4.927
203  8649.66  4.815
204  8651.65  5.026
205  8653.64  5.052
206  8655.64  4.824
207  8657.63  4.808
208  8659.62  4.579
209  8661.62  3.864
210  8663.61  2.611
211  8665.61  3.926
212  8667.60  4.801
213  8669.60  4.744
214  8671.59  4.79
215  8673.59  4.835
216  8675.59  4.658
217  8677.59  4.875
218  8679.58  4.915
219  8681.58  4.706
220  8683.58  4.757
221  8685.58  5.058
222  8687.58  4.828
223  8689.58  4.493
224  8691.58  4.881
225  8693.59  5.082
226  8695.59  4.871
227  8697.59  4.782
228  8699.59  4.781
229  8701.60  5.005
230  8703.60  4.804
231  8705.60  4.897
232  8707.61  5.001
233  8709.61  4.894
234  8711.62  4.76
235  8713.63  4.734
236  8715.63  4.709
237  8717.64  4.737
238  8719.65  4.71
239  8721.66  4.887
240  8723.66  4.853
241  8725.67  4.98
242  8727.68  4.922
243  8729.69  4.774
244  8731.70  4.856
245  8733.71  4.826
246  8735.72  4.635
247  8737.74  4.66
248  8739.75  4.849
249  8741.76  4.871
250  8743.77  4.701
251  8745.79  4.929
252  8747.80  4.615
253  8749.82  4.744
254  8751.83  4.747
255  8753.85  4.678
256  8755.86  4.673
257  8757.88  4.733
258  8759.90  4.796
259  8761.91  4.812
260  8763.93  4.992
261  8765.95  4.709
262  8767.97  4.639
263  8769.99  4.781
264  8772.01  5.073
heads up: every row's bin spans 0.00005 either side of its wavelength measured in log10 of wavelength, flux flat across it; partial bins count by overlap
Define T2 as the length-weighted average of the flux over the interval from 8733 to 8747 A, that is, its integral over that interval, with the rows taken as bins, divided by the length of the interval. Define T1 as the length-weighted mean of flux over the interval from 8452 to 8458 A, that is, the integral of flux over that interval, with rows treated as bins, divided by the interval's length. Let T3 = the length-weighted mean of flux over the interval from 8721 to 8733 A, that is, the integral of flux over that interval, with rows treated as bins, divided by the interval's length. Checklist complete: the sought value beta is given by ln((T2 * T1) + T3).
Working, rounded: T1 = 5.24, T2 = 4.8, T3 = 4.88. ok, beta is 3.40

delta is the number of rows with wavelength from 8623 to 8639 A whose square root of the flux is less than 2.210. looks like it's 0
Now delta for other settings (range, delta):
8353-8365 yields 0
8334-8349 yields 0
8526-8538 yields 2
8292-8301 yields 0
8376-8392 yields 1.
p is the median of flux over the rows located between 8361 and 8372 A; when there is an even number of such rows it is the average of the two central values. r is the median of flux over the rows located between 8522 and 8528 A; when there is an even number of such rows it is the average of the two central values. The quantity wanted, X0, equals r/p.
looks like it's 0.98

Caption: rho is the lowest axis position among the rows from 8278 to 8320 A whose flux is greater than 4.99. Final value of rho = 8279.40 A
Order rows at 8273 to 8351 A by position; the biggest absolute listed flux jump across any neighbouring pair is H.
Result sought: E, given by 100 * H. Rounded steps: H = 0.37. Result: 37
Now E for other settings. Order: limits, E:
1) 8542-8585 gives 96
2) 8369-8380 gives 15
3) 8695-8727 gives 22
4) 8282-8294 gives 28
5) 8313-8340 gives 35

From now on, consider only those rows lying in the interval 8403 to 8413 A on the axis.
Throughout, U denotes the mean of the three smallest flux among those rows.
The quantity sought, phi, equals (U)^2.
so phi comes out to 25.7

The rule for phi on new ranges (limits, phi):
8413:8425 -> 25.8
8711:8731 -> 22.3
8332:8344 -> 25.4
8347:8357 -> 26.9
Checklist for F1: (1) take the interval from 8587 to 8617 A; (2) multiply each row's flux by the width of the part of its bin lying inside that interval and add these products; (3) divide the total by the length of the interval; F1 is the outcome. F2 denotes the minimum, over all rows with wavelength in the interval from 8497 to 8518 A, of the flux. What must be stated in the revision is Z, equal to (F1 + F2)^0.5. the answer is 2.90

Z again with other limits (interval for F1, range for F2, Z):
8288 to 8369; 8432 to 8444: 3.17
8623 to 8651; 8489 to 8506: 2.92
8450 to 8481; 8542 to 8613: 2.84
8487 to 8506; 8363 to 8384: 3.14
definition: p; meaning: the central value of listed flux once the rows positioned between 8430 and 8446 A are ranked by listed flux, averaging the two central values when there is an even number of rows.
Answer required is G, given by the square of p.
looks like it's 24.9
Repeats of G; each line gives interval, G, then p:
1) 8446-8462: 27.3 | 5.2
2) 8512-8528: 24.2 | 4.9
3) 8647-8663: 23.2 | 4.8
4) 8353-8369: 26.8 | 5.2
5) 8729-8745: 23.0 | 4.8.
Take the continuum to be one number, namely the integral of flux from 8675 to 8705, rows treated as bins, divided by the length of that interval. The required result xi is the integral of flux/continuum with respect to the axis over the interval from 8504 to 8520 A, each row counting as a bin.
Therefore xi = 16.4 A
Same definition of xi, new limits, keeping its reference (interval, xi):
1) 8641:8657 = 16.5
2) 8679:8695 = 16.0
